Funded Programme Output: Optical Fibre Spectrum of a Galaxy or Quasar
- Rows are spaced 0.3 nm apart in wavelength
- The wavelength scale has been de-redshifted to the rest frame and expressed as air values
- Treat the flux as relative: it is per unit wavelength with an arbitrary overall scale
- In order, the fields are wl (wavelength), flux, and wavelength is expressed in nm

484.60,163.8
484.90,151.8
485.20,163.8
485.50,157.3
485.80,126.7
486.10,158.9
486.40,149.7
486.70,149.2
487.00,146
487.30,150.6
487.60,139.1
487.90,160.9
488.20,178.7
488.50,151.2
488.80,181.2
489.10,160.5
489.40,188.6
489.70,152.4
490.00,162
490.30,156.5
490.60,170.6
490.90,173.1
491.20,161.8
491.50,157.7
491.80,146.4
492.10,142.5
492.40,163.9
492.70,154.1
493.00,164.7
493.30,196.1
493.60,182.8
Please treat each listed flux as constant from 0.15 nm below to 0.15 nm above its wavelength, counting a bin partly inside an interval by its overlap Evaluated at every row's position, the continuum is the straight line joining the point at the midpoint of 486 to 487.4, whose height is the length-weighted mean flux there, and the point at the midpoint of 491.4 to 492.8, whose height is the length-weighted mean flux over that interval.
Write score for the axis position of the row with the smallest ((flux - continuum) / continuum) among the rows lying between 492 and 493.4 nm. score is 492.10 nm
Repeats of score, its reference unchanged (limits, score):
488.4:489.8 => 488.50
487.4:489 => 487.60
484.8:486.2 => 485.80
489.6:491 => 489.70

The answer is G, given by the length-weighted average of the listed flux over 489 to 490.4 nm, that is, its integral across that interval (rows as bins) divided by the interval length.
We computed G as 164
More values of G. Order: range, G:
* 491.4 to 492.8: 153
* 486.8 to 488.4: 155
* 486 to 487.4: 151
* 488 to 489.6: 171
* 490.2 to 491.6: 164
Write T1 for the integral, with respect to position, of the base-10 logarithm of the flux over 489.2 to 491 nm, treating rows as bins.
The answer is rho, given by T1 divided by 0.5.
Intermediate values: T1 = 4.00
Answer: 8.00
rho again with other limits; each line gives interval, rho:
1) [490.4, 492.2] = 7.92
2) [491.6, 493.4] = 7.93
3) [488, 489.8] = 8.01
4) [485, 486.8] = 7.84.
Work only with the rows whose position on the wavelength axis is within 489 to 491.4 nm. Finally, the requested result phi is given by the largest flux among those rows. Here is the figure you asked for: 188.6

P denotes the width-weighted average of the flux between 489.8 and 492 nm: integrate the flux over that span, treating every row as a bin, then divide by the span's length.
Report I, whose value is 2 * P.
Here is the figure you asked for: 321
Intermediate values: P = 160.5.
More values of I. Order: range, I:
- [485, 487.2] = 301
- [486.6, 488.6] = 308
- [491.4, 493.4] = 320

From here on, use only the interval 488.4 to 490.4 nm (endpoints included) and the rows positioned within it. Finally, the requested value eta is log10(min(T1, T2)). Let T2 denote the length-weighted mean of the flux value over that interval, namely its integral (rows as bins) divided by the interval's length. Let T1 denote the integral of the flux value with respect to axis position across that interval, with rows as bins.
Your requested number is 2.218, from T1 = 330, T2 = 165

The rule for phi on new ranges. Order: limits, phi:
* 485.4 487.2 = 158.9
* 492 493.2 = 164.7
